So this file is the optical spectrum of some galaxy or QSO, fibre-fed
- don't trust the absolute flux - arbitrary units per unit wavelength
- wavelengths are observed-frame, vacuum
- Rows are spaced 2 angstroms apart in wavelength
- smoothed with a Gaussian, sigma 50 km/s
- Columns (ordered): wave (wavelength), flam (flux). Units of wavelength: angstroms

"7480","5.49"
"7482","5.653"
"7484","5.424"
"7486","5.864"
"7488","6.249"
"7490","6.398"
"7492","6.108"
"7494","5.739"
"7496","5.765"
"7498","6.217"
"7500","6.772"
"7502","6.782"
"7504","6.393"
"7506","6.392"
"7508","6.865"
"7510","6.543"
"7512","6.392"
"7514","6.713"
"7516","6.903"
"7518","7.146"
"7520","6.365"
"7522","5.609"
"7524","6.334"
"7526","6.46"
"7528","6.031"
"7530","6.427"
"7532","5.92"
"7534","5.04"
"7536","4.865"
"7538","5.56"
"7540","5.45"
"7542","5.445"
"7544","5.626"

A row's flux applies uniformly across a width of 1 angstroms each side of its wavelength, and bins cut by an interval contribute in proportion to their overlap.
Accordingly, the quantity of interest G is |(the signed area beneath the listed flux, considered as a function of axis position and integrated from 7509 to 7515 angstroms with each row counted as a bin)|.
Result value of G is 39.3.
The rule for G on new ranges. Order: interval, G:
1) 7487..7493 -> 37.5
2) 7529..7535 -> 34.8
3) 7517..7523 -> 38.2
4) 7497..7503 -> 39.5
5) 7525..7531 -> 37.8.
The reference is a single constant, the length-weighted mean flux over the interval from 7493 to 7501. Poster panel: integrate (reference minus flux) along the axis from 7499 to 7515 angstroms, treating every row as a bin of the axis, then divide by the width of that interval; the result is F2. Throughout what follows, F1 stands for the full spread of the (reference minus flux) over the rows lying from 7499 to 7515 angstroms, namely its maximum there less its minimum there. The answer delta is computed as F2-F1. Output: -1.0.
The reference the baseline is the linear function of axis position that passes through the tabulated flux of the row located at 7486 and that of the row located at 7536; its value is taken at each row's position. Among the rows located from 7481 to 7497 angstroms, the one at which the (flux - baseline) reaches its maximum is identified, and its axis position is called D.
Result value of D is 7490 angstroms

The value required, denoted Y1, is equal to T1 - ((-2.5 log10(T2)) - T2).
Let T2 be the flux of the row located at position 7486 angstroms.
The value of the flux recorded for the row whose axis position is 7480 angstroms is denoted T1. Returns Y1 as 13.3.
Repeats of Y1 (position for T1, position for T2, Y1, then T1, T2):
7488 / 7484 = 13.5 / 6.249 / 5.424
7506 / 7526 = 14.9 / 6.392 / 6.46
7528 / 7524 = 14.4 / 6.031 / 6.334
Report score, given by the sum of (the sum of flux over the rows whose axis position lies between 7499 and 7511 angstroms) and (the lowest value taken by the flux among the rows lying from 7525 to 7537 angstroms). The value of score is 44.6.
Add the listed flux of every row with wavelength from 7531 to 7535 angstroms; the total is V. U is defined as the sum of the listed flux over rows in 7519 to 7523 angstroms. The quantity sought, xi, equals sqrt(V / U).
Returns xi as 0.96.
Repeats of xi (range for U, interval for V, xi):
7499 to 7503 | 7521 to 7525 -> 0.94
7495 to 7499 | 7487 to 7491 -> 1.03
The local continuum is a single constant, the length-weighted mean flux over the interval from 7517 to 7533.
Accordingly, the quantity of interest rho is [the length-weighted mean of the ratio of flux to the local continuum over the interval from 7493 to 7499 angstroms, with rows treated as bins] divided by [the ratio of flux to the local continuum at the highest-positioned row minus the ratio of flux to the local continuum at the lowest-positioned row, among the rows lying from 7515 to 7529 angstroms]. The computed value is -6.8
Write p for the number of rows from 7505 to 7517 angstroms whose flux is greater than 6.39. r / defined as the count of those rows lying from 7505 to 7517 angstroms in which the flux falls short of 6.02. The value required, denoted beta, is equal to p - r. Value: 6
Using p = 6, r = 0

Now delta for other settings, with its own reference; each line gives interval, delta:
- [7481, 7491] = -0.8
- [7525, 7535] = -1.3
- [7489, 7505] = -1.2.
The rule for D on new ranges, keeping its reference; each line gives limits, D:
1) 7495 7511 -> 7508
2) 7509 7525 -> 7518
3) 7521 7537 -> 7530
